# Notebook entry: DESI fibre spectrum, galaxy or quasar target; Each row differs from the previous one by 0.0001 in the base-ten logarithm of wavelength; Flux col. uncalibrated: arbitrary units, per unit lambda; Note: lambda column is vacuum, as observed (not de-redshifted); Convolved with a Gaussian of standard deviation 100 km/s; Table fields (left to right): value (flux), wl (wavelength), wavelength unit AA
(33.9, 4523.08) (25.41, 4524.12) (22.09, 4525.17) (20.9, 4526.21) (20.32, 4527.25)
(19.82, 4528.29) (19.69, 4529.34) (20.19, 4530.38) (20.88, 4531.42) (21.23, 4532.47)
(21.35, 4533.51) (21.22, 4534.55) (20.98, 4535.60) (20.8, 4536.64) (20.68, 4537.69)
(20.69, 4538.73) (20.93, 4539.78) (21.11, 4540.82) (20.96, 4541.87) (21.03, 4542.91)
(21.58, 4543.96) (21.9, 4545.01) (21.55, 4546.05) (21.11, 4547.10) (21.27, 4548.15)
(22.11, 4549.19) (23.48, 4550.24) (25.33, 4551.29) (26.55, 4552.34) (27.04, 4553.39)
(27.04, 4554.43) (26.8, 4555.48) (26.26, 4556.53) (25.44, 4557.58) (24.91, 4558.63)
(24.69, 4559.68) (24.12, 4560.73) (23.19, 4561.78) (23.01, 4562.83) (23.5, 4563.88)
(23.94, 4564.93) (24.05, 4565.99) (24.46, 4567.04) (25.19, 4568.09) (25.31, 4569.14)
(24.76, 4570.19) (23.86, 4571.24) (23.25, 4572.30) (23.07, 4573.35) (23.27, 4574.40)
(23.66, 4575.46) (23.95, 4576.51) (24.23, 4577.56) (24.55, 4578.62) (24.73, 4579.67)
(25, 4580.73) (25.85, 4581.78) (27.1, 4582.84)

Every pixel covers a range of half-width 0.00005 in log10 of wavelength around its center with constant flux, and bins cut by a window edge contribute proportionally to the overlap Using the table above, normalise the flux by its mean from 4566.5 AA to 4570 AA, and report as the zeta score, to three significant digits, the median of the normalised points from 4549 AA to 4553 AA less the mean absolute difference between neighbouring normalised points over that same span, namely 0.917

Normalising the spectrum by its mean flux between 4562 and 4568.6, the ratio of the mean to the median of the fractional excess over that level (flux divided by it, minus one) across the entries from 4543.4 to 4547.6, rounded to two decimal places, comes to 1.01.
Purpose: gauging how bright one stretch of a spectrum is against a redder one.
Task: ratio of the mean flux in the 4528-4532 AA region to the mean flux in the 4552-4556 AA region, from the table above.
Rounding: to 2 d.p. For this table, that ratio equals 0.75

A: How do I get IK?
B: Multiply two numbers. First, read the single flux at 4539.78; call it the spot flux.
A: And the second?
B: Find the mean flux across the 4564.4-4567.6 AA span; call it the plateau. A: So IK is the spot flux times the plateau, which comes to 505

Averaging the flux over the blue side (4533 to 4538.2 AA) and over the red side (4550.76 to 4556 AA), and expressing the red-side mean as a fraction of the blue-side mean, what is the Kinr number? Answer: 1.26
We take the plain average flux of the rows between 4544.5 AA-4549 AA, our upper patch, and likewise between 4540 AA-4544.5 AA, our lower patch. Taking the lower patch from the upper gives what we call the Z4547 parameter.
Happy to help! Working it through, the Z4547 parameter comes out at 0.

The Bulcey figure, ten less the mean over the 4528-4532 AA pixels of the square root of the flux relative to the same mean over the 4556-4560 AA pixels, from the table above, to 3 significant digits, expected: 9.11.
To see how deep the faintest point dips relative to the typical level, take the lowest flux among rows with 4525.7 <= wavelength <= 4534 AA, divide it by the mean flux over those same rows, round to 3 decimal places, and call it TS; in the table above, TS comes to 0.958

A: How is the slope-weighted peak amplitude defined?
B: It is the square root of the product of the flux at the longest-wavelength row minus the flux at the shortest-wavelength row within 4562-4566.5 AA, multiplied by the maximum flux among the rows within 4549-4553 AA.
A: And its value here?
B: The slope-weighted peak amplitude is 5.3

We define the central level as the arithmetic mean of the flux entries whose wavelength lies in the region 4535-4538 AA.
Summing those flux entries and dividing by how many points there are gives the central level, 20.8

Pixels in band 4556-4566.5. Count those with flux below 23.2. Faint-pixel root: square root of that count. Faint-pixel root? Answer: 1.4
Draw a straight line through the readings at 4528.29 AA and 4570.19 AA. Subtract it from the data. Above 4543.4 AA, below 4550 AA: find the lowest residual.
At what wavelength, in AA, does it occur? 4547.10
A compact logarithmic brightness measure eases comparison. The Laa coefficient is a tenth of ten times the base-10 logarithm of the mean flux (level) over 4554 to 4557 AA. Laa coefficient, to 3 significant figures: 1.43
